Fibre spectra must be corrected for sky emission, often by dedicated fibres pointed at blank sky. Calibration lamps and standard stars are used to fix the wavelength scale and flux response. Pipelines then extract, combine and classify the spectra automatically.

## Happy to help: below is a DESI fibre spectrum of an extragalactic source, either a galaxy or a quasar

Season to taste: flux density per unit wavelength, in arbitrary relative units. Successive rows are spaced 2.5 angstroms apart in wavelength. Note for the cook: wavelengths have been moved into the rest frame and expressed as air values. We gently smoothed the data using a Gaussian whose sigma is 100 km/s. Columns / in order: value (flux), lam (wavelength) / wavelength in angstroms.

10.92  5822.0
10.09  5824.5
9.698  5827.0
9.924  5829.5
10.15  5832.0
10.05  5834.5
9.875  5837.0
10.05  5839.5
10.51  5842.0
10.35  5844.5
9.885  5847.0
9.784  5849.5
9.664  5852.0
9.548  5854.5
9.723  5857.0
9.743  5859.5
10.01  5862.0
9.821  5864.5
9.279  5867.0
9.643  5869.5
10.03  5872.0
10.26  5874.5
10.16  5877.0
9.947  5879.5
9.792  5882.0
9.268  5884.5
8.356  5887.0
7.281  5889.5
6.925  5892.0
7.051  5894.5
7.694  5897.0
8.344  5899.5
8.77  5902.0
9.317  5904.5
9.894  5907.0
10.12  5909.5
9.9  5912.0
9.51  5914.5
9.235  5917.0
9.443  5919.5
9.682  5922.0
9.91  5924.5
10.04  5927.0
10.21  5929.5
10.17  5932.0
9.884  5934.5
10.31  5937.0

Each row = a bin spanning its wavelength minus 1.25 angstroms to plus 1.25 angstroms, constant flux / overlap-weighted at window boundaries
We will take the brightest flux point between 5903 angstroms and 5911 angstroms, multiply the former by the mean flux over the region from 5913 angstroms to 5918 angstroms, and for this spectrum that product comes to 95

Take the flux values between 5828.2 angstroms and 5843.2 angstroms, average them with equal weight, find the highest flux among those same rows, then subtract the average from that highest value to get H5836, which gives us 0.42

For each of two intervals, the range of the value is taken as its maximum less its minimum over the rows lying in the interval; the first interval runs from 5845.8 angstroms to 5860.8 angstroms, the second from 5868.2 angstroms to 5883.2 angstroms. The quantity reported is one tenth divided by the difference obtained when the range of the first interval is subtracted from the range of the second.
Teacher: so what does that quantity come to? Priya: 0.36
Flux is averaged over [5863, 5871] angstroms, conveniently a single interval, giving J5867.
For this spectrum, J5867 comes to 9.6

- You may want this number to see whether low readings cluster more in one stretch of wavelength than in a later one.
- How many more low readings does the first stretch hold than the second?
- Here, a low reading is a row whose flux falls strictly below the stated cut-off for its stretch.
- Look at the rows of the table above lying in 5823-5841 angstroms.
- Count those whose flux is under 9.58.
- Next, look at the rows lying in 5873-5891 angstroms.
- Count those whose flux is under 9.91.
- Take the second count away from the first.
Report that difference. -4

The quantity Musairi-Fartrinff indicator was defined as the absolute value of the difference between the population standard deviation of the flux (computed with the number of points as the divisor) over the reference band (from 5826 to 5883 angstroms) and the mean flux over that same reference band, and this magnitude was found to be 9.64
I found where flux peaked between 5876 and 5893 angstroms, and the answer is 5877.0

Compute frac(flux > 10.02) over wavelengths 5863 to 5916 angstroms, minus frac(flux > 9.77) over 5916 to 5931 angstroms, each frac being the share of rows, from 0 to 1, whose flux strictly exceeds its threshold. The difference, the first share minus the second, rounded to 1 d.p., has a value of -0.3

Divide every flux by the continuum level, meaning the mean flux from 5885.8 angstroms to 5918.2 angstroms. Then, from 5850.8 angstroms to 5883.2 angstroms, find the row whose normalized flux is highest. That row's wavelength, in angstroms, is 5874.5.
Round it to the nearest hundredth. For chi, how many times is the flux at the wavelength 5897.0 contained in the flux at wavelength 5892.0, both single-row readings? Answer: 0.90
